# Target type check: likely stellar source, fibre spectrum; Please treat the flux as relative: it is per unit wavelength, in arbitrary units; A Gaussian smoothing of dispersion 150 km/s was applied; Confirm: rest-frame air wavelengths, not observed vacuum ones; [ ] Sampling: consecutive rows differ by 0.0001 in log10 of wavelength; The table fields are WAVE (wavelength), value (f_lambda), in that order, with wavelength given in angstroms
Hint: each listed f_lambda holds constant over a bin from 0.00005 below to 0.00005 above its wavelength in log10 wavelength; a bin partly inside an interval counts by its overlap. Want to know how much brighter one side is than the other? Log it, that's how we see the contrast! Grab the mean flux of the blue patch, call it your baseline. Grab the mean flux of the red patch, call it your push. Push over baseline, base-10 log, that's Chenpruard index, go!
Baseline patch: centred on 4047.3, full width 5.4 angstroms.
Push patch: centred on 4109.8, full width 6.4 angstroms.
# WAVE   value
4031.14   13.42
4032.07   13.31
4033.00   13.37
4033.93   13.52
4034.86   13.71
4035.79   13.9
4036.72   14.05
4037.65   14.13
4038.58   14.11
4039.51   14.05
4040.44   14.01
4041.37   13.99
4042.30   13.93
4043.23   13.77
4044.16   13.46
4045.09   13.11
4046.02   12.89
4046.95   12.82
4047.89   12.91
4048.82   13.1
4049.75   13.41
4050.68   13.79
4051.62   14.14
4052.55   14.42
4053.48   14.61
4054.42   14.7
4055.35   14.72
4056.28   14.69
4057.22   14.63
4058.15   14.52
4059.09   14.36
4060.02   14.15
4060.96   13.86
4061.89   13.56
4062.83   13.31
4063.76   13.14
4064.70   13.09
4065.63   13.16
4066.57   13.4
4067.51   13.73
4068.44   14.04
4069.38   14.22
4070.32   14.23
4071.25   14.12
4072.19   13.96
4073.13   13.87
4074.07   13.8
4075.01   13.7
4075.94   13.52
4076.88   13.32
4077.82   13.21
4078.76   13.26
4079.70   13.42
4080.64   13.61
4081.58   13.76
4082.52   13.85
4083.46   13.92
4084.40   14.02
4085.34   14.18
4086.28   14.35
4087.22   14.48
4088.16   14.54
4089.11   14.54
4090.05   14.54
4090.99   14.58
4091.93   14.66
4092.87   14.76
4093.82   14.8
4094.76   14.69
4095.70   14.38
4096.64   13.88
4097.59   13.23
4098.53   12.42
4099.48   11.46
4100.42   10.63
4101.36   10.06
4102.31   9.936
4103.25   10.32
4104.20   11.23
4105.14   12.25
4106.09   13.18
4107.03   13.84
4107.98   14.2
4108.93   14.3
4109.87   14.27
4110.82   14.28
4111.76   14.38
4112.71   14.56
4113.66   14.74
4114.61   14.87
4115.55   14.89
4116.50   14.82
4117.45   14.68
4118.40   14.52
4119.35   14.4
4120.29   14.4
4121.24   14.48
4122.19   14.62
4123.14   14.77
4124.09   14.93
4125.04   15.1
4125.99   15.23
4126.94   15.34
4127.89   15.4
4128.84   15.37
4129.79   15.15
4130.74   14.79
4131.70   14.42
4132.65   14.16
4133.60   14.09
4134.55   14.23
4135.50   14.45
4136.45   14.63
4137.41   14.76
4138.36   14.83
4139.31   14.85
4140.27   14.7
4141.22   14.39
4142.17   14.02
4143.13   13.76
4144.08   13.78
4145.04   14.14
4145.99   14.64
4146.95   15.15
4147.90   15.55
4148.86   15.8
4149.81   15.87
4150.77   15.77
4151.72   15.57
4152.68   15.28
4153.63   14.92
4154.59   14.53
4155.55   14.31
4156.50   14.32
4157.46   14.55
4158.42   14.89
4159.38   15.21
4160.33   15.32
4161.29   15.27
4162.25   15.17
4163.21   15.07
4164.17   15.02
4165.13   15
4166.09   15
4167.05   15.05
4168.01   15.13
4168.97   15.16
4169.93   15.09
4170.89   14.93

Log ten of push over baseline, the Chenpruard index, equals 0.039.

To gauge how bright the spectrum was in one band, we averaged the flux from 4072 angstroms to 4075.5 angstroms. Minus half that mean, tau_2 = -6.9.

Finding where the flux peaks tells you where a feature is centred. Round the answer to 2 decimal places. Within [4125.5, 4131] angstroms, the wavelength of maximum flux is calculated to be 4127.89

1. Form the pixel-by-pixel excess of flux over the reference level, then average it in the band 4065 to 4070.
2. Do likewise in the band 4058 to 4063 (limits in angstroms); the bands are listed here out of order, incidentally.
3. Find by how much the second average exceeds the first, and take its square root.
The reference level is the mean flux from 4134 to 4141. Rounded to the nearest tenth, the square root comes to 0.5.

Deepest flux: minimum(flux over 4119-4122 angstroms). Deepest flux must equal 14.4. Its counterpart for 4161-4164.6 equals 15.02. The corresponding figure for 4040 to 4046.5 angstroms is 12.89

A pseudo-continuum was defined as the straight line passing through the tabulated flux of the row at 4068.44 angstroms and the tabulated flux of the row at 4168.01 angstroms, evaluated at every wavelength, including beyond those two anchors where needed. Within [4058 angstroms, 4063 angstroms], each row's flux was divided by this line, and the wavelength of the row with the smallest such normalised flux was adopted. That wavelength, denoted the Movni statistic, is 4062.83 angstroms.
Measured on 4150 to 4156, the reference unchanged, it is 4155.55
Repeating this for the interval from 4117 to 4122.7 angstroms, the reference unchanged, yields 4120.29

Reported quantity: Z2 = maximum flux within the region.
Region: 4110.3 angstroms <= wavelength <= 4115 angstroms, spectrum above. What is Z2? 14.87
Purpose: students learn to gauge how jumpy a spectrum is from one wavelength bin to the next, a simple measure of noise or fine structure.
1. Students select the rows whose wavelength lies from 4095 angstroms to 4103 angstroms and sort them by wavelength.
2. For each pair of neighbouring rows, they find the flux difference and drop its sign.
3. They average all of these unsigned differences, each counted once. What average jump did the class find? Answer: 0.635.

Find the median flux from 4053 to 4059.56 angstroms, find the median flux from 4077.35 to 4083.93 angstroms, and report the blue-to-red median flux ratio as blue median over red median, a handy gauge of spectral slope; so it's 1.07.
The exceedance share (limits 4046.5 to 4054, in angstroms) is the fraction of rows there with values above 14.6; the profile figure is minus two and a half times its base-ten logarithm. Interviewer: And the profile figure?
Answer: 2.26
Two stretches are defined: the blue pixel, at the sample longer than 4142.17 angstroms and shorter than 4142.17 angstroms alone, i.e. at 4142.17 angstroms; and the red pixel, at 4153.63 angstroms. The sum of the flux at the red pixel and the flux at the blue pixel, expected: 28.9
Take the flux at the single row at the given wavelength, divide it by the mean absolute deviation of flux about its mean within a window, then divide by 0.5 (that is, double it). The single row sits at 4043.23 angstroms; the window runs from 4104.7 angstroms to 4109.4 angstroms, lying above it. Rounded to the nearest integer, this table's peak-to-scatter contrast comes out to 41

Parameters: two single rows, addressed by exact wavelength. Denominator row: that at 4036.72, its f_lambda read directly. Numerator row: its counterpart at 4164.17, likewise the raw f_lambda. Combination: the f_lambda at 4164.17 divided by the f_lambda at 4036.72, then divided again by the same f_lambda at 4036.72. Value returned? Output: 0.0761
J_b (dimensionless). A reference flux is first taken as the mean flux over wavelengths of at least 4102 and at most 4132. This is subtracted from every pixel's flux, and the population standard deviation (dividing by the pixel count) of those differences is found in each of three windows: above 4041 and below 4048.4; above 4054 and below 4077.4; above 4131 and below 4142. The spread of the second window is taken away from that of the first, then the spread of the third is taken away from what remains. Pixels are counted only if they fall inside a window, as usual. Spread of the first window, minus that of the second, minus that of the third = -0.31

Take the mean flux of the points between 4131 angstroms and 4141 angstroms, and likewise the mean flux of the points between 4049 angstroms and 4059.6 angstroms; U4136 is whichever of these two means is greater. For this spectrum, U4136 14.5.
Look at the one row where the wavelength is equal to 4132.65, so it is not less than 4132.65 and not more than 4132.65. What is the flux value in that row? 14.16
